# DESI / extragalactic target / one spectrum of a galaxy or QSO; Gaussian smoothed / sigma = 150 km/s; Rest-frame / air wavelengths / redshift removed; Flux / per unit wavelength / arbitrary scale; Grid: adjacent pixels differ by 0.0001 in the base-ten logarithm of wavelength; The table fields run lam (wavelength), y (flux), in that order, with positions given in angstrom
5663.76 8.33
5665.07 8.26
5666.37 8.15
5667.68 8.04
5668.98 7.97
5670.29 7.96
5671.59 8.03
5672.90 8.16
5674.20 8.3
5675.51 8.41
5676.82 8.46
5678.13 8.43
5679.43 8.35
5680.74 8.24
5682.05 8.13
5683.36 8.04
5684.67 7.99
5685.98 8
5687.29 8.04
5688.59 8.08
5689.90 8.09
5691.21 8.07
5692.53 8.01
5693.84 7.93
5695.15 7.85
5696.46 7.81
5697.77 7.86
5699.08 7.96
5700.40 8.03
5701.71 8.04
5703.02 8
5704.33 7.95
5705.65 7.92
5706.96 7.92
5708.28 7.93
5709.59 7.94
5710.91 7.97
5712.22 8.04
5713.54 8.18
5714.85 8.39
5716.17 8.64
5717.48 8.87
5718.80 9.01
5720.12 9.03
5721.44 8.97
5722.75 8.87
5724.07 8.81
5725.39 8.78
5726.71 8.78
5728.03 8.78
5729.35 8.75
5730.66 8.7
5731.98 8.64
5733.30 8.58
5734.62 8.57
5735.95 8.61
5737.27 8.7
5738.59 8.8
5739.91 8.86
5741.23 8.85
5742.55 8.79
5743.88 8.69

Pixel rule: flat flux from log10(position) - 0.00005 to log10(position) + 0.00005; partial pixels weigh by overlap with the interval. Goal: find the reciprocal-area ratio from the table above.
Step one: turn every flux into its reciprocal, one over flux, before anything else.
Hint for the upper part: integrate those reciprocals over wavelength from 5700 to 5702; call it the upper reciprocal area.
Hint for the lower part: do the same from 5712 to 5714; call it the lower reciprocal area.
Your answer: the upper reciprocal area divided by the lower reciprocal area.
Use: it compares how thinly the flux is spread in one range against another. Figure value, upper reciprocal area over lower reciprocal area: 1.01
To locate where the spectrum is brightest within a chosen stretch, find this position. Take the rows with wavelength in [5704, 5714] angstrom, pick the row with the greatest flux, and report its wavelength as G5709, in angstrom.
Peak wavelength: 5713.54 angstrom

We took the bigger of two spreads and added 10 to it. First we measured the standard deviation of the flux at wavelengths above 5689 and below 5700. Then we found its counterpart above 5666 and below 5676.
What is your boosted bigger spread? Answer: 10.2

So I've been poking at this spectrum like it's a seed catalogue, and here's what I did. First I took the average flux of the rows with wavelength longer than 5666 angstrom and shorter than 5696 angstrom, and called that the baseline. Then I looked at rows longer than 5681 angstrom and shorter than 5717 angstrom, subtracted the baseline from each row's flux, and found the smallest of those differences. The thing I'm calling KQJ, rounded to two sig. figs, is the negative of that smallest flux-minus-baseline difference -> 0.31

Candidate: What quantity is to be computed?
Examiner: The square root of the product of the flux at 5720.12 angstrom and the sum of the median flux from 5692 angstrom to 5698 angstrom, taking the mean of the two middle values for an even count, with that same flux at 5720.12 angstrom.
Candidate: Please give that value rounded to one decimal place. 12.3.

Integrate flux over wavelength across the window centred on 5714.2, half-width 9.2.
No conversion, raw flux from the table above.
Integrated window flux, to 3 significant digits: 155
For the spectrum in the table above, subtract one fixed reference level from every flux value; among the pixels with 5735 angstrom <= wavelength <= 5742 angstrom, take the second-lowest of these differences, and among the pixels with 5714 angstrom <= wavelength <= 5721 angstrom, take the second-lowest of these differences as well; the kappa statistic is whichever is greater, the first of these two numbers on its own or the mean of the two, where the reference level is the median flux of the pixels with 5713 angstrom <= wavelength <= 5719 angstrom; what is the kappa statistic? 0.1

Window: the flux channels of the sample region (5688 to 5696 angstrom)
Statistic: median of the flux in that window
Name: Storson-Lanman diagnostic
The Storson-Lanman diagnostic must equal 8.04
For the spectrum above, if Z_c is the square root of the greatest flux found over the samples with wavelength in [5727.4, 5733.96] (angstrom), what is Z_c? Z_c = 2.96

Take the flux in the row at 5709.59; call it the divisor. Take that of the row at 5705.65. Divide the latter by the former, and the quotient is 1.00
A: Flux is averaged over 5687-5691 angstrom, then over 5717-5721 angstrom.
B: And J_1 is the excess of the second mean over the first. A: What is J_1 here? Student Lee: 0.9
